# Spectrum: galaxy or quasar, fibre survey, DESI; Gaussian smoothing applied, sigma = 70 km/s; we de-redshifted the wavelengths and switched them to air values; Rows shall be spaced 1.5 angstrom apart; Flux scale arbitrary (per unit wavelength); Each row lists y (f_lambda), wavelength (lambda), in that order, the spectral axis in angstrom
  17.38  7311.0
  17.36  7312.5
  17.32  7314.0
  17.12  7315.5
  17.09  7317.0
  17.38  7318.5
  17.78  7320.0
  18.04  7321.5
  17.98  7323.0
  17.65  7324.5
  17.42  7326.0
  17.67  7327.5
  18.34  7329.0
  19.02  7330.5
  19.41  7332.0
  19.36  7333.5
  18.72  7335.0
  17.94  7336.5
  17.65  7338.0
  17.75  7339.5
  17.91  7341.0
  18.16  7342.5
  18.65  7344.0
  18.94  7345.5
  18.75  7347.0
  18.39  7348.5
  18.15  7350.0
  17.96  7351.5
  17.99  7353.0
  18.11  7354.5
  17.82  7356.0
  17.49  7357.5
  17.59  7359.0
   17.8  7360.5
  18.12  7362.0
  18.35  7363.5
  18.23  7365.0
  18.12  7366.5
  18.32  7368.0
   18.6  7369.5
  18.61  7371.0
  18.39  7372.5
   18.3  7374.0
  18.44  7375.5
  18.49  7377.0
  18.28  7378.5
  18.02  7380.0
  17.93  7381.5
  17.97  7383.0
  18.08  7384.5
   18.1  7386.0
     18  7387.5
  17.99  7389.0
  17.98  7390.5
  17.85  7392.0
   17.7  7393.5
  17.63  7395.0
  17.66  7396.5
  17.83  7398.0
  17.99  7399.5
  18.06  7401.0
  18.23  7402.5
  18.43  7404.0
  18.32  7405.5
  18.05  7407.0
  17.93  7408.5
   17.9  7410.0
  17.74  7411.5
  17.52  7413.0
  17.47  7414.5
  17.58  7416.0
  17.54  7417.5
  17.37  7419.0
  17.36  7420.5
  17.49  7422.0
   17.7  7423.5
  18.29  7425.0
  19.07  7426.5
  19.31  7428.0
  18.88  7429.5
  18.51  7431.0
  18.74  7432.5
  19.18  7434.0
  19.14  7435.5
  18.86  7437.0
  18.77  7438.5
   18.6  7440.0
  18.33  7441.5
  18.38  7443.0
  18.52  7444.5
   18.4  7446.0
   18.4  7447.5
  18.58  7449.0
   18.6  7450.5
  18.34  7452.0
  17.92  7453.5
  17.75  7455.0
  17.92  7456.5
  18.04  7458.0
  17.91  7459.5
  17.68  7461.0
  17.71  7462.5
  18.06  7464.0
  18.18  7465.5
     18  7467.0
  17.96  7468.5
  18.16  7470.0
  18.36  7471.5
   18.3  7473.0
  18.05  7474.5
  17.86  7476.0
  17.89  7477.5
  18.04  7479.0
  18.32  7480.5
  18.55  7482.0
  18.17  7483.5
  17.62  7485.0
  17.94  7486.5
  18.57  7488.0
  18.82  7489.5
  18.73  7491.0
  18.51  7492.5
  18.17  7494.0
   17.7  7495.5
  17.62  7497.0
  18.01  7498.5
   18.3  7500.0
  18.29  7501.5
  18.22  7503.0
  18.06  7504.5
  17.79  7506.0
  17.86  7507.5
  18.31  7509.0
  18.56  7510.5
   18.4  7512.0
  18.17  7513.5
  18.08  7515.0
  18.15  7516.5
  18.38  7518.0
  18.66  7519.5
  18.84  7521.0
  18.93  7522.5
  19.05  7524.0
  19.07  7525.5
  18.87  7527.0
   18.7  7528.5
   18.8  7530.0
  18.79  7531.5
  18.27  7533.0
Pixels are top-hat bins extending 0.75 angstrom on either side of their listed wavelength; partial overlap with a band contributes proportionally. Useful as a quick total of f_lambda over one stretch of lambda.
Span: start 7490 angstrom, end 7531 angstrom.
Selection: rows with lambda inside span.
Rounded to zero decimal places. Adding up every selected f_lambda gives 496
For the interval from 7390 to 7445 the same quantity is 672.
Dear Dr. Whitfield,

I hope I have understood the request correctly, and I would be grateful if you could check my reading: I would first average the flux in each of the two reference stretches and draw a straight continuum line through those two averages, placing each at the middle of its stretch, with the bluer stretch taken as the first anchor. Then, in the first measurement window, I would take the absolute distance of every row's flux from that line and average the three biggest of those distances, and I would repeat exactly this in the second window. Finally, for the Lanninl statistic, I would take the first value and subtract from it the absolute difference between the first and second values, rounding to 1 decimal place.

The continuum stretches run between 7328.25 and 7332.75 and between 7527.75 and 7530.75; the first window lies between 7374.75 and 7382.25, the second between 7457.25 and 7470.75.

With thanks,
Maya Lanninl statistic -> 0.6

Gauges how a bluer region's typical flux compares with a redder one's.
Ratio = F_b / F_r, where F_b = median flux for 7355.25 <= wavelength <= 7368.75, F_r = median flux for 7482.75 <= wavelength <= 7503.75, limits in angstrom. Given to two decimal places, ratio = 1.00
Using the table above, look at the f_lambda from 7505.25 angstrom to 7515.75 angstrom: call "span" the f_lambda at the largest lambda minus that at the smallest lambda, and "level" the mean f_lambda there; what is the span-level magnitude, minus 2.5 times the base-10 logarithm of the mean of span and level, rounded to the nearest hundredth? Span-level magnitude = -2.41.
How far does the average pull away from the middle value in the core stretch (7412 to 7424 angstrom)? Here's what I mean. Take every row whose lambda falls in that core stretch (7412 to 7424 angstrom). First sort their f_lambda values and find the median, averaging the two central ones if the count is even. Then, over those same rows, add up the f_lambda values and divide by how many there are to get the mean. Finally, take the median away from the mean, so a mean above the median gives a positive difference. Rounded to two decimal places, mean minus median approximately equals 0.00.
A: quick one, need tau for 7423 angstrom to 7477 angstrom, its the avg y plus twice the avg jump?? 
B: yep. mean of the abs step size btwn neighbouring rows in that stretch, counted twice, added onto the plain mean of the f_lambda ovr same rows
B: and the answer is 18.8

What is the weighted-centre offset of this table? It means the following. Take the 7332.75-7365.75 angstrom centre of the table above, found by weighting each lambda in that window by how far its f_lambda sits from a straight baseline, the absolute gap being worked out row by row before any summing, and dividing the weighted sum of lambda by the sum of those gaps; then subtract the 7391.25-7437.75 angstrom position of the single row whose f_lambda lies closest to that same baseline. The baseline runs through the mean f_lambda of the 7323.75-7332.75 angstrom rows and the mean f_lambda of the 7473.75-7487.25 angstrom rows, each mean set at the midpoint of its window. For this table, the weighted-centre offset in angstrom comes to -56.2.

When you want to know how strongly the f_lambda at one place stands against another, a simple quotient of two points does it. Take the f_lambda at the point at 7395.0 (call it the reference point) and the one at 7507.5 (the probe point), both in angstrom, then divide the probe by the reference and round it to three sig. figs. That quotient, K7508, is 1.01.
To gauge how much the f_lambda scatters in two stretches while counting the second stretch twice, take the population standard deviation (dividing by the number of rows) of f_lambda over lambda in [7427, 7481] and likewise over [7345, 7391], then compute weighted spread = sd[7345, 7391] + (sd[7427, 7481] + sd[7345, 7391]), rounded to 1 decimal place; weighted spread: 1.0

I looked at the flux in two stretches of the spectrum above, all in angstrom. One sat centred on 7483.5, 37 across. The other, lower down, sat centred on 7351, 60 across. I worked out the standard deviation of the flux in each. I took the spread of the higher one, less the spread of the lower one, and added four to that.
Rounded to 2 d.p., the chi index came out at 3.85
